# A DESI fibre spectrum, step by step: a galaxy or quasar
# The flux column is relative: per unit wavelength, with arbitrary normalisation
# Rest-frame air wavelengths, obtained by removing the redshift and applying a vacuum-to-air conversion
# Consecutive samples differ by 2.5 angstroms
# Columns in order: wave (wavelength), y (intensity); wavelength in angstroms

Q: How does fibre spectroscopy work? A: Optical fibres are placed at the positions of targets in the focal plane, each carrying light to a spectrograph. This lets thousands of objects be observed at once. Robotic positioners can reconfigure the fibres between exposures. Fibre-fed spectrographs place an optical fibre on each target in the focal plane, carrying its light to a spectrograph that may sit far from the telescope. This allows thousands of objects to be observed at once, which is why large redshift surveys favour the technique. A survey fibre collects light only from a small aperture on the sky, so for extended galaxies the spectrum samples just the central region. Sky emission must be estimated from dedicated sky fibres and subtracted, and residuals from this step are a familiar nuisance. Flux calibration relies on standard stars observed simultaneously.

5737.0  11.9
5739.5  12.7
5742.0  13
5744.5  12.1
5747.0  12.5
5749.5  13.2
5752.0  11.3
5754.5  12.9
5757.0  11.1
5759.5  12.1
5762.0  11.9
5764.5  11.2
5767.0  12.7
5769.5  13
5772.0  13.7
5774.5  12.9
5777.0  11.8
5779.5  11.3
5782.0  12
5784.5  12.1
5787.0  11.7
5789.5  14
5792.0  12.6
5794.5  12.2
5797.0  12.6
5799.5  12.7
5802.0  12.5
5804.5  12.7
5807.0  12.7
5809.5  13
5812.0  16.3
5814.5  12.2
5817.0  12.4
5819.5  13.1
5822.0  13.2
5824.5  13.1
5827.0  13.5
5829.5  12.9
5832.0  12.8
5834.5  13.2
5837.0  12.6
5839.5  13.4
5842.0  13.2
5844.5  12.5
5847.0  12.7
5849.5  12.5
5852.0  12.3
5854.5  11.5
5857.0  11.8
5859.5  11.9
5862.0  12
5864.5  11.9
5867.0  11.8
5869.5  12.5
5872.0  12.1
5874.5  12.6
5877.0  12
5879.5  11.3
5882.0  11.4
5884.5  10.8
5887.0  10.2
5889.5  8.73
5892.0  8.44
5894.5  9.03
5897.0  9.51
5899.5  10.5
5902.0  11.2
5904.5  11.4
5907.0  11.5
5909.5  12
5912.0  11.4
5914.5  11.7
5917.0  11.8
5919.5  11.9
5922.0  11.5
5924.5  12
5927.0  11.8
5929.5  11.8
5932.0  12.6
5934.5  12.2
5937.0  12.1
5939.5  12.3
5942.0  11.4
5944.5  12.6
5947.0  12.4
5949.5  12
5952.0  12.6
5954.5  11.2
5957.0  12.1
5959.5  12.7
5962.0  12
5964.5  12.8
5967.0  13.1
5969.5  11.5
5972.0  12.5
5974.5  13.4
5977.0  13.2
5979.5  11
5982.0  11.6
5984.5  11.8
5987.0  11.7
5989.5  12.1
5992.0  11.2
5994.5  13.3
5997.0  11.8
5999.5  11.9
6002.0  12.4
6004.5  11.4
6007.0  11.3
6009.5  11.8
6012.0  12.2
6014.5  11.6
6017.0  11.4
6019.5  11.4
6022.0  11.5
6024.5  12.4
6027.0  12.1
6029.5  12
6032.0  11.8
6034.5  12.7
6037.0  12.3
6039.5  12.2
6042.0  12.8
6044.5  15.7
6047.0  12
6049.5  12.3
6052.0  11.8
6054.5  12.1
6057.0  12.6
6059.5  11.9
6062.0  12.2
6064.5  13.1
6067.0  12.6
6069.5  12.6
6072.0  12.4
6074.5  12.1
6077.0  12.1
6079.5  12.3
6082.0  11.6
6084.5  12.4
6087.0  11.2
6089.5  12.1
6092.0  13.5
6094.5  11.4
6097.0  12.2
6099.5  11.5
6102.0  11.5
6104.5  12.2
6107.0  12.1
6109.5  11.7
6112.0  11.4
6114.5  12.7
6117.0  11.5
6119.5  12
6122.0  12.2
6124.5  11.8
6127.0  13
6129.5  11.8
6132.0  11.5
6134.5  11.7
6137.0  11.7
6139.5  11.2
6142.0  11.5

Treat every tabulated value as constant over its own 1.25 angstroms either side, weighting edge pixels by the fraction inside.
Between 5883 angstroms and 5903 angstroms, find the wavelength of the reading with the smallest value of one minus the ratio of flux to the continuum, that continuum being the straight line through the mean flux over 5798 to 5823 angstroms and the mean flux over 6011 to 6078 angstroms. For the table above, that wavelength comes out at 5902.0 angstroms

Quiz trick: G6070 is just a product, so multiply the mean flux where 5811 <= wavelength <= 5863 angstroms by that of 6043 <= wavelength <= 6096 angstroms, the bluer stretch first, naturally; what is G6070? 159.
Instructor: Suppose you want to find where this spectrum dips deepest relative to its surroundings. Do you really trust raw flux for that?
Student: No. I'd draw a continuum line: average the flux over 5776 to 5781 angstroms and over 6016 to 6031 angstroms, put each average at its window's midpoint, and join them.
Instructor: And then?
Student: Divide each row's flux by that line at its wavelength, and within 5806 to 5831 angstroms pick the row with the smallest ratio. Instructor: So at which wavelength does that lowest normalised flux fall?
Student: 5814.5 angstroms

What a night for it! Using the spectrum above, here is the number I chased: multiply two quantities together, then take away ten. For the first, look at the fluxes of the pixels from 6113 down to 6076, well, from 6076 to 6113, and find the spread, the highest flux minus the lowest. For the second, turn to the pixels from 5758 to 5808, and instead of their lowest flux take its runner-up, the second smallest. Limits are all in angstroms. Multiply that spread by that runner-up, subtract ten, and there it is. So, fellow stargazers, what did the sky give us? 16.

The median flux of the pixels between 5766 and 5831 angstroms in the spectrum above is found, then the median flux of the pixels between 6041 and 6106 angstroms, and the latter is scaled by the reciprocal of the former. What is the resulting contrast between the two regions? 0.96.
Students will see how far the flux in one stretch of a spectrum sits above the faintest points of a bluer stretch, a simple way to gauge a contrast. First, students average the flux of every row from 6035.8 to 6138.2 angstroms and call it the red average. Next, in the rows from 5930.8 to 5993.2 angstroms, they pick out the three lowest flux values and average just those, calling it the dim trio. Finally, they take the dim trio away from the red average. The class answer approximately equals 1.1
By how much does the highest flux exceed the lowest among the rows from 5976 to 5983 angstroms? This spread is 2.2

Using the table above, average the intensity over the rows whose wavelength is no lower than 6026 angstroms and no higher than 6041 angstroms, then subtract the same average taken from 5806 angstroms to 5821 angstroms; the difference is -1.1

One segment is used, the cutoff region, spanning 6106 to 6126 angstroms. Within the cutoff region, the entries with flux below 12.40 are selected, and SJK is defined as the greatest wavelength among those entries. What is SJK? 6124.5 angstroms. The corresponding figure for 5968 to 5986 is 5984.5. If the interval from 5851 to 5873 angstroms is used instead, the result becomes 5872.0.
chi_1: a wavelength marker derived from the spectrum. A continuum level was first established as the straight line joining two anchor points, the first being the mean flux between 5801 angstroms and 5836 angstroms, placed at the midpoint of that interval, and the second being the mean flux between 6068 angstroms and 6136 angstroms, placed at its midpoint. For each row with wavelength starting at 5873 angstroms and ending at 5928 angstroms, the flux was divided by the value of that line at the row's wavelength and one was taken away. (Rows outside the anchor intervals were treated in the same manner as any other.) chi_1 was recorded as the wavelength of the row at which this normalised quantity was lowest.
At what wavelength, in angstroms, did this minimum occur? 5892.0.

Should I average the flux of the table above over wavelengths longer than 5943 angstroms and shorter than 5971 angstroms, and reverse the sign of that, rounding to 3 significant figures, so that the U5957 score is -12.3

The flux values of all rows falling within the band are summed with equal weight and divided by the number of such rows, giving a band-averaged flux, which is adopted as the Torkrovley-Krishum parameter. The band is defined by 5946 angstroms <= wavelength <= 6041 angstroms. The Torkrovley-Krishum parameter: 12.1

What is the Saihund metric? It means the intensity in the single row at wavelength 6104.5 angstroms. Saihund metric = 12.2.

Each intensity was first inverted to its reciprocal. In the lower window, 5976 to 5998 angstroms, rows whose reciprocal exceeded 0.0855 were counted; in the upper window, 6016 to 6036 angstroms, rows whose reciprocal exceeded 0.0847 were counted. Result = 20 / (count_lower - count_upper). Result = -20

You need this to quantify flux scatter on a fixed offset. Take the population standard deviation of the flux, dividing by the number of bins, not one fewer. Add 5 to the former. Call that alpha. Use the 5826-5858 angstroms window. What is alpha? 5.57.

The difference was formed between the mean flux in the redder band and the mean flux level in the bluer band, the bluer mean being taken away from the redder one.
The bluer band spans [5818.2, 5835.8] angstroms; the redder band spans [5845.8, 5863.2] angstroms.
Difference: -1.0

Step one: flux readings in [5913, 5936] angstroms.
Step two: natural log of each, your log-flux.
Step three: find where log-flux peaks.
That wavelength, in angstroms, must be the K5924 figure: 5932.0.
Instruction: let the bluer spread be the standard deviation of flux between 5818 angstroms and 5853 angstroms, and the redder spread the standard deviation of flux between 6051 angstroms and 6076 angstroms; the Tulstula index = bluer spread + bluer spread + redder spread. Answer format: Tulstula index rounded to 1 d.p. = 1.1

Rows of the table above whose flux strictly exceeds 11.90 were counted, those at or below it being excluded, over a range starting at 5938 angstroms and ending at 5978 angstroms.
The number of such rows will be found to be 13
